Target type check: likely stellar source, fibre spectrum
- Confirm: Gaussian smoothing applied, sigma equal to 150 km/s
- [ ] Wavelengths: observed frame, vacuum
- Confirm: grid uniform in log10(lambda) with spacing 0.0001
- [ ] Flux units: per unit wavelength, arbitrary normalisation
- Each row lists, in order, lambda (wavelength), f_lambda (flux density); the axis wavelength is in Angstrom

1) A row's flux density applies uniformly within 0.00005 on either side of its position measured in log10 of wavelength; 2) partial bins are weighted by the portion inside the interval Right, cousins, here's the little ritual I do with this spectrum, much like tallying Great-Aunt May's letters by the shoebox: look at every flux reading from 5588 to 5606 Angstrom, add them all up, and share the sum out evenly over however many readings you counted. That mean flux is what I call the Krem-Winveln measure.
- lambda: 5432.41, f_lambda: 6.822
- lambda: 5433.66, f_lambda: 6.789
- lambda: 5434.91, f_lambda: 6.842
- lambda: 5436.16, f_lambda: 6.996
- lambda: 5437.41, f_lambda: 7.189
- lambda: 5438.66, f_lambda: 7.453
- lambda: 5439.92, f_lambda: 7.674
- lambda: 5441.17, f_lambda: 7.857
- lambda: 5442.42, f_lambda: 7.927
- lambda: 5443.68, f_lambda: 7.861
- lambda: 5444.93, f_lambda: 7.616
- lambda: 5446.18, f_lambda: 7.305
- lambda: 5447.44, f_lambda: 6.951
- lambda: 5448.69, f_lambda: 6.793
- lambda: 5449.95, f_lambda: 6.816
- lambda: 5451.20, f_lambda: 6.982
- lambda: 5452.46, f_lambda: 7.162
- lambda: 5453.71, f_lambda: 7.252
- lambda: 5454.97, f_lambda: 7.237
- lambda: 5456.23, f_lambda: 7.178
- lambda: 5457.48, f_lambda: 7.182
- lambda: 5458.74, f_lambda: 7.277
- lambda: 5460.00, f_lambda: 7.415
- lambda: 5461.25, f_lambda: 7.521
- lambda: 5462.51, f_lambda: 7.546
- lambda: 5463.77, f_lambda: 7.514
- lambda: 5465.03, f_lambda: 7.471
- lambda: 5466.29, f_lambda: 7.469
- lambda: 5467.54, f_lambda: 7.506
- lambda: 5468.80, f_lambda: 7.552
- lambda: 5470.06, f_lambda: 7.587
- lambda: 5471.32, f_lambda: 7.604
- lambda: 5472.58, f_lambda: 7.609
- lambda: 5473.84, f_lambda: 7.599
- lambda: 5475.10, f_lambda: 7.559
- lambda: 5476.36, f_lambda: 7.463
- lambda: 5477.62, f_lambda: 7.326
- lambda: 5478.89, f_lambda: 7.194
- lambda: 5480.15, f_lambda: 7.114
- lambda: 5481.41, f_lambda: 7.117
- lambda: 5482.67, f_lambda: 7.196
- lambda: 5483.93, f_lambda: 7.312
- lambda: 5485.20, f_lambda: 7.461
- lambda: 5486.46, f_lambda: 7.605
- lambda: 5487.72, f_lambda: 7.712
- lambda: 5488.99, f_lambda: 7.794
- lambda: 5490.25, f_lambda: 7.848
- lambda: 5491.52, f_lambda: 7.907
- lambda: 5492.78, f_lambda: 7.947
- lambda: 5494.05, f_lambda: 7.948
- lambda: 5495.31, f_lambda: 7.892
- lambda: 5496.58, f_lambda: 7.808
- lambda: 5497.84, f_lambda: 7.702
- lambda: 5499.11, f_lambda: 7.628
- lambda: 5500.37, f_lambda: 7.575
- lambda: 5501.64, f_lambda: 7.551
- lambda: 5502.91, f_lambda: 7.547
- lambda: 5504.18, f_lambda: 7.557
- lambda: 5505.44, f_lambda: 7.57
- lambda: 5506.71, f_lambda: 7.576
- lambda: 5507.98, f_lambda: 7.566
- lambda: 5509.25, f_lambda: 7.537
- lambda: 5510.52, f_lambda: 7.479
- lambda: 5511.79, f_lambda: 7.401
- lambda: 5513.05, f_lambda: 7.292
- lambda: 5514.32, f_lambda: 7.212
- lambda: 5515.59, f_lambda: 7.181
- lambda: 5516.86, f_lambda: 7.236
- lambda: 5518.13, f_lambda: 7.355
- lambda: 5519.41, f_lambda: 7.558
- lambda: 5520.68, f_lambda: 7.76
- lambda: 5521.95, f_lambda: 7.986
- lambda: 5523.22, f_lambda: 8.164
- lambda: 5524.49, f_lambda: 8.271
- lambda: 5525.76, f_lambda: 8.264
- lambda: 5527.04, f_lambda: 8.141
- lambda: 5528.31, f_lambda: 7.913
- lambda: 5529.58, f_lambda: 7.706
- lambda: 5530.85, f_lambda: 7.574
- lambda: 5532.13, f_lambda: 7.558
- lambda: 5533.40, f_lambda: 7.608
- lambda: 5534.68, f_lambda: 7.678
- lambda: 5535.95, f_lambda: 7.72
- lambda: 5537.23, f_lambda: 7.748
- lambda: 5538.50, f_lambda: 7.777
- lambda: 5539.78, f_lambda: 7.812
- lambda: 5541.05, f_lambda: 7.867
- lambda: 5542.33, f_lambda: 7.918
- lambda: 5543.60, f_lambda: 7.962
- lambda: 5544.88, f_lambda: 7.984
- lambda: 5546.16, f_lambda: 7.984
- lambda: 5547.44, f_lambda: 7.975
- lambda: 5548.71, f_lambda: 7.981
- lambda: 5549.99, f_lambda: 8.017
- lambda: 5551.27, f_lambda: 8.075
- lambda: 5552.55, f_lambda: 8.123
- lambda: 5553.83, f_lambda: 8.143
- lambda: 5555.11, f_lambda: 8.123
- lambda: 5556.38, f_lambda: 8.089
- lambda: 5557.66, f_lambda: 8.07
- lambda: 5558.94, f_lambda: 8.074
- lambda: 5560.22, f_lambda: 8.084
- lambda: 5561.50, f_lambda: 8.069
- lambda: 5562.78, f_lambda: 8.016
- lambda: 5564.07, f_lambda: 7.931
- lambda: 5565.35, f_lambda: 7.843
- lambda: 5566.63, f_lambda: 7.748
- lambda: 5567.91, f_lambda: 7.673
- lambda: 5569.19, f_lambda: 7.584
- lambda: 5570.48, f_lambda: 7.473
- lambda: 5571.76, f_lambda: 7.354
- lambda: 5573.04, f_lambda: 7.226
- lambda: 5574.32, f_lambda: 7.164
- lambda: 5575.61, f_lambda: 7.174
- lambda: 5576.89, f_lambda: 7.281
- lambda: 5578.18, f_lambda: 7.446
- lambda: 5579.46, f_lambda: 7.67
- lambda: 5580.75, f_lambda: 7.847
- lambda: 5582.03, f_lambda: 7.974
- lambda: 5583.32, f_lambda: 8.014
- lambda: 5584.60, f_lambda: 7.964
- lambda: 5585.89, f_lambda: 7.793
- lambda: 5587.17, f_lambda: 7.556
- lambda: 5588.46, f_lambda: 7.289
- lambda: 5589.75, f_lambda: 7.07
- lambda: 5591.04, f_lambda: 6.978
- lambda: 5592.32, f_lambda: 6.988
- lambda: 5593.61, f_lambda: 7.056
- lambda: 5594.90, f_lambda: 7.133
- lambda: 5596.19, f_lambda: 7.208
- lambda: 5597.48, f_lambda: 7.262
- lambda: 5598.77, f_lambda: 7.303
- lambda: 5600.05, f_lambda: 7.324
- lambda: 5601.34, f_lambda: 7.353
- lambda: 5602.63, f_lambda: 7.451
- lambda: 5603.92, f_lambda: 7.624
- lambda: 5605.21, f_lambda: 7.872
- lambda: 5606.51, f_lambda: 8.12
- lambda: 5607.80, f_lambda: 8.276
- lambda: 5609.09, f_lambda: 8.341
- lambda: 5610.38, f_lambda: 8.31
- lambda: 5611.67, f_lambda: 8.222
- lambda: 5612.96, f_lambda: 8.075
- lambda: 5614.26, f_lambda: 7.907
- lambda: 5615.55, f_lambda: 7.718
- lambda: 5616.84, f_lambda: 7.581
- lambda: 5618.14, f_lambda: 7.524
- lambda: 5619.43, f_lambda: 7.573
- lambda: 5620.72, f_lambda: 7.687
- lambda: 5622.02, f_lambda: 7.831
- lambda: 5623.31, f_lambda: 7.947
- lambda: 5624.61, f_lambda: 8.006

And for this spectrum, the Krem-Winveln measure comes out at 7.28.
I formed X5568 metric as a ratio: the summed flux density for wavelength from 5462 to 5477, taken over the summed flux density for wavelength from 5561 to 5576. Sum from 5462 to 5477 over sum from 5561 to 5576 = 0.99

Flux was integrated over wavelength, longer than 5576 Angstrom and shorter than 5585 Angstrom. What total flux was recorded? 70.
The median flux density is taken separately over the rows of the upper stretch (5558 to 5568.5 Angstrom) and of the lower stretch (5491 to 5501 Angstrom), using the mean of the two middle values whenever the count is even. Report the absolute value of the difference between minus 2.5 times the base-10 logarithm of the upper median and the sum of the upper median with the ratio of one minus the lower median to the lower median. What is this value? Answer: 9.36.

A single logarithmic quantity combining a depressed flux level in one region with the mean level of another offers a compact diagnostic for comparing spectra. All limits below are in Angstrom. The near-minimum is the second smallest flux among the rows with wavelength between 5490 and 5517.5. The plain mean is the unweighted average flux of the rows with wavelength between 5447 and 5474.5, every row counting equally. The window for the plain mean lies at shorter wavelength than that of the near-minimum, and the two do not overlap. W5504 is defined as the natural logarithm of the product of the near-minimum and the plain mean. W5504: 3.97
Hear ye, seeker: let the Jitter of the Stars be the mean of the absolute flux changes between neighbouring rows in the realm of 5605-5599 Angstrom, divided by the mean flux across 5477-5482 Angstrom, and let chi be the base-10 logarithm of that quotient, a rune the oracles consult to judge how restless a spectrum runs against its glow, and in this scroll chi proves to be -1.86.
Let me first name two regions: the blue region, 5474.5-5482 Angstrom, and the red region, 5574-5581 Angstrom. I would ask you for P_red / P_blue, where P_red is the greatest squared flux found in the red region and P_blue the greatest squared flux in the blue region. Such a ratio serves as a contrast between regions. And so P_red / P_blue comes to 1.08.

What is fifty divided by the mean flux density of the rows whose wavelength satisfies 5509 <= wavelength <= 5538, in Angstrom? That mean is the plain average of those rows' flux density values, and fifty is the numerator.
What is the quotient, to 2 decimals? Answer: 6.52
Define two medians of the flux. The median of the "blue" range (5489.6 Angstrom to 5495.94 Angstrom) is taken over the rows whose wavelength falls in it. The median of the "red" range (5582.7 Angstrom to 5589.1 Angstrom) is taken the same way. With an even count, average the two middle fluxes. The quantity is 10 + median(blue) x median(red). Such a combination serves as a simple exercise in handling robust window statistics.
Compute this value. 72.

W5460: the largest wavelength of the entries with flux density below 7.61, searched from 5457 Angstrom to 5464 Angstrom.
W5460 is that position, 5463.77 Angstrom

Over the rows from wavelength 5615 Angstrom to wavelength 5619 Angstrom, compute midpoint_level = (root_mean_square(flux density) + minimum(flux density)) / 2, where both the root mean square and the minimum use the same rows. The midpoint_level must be 7.57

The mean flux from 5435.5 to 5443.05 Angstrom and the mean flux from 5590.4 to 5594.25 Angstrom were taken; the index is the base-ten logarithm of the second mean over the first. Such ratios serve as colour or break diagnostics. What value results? -0.03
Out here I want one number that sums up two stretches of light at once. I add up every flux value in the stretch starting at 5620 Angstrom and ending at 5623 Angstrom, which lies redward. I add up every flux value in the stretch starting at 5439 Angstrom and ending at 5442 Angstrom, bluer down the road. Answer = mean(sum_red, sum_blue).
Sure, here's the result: 15.5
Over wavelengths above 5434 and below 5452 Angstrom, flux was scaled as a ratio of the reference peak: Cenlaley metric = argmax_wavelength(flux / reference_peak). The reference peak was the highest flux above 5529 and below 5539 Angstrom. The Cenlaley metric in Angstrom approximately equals 5442.42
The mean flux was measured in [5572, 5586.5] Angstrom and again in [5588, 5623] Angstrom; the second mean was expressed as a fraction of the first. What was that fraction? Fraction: 1.00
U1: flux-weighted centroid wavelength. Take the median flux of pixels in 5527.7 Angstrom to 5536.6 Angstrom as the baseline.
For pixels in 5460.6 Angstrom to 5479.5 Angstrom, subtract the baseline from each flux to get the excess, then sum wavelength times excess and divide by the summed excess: 5471.4 Angstrom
